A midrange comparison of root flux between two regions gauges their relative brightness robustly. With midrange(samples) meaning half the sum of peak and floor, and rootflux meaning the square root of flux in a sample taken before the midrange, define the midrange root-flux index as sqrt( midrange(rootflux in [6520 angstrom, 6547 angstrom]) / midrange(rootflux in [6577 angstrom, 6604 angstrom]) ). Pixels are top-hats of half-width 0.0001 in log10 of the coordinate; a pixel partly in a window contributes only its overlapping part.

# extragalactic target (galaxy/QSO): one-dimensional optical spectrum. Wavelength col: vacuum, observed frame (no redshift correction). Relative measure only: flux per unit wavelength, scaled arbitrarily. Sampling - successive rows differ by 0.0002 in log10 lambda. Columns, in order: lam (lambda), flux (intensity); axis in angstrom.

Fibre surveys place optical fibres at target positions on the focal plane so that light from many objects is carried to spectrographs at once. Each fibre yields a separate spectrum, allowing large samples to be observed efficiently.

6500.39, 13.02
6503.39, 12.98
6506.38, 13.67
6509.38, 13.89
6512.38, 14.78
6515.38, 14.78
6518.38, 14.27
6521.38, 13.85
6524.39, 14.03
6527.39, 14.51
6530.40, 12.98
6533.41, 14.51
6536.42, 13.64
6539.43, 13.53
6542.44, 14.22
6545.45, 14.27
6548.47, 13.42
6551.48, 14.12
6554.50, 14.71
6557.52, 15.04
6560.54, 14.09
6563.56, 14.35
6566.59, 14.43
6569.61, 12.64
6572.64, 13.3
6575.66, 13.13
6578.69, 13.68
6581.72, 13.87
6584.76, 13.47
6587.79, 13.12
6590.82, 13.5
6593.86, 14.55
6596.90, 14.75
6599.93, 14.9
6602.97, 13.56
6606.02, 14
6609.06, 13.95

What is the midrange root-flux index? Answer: 1.00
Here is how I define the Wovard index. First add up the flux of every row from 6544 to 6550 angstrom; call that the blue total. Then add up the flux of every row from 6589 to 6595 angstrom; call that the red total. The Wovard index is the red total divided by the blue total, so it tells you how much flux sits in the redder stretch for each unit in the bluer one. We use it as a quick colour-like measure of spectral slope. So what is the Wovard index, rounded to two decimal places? 1.01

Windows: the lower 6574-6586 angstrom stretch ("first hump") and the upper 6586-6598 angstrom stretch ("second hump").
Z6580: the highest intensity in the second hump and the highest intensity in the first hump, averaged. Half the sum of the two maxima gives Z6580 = 14.3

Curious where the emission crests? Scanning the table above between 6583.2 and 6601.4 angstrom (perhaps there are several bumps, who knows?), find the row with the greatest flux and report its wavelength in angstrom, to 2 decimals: 6599.93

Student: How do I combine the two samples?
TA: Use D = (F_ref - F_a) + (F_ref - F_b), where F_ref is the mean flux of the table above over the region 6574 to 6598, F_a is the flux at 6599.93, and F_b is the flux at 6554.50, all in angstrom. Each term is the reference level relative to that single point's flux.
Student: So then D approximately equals -2.1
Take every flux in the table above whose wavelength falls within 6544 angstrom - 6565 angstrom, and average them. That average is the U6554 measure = 14.3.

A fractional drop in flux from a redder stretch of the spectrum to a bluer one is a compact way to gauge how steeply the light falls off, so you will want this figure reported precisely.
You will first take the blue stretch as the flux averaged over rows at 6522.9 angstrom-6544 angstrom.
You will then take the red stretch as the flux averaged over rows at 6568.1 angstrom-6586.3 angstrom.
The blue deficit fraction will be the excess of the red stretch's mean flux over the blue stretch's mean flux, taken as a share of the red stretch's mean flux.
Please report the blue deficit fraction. -0.043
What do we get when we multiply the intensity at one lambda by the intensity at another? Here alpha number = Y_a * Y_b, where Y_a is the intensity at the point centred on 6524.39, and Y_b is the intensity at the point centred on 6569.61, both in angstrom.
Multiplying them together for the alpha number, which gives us 177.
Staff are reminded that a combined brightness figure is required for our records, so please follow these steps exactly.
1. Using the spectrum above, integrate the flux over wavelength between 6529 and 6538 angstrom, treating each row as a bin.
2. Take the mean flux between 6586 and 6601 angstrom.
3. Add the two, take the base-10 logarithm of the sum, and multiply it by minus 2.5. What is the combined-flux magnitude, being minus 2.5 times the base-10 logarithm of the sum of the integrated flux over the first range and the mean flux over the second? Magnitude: -5.35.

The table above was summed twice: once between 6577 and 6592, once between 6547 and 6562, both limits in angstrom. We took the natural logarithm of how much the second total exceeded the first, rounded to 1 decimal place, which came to 1.3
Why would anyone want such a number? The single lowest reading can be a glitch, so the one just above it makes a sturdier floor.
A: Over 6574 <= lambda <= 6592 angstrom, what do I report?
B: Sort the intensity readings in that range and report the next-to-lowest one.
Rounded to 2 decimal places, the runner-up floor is 13.13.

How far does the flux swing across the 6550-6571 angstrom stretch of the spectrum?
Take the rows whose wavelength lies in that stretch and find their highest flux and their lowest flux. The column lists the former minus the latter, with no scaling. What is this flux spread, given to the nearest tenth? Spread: 2.4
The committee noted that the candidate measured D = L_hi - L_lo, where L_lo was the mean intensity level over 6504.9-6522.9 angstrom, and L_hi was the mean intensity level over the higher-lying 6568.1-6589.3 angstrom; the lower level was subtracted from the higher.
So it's -0.9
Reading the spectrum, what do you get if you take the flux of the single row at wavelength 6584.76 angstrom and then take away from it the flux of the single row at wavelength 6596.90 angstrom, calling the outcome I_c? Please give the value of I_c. -1.3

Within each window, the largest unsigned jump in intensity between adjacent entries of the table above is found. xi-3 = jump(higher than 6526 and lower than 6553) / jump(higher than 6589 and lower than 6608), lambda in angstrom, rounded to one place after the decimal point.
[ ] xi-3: 1.1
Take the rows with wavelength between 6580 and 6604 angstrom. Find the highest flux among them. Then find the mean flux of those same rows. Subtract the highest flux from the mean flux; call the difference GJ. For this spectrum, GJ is -0.9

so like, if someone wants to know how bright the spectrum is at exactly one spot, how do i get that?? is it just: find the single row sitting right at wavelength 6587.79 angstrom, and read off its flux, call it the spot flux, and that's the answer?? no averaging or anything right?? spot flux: 13.12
